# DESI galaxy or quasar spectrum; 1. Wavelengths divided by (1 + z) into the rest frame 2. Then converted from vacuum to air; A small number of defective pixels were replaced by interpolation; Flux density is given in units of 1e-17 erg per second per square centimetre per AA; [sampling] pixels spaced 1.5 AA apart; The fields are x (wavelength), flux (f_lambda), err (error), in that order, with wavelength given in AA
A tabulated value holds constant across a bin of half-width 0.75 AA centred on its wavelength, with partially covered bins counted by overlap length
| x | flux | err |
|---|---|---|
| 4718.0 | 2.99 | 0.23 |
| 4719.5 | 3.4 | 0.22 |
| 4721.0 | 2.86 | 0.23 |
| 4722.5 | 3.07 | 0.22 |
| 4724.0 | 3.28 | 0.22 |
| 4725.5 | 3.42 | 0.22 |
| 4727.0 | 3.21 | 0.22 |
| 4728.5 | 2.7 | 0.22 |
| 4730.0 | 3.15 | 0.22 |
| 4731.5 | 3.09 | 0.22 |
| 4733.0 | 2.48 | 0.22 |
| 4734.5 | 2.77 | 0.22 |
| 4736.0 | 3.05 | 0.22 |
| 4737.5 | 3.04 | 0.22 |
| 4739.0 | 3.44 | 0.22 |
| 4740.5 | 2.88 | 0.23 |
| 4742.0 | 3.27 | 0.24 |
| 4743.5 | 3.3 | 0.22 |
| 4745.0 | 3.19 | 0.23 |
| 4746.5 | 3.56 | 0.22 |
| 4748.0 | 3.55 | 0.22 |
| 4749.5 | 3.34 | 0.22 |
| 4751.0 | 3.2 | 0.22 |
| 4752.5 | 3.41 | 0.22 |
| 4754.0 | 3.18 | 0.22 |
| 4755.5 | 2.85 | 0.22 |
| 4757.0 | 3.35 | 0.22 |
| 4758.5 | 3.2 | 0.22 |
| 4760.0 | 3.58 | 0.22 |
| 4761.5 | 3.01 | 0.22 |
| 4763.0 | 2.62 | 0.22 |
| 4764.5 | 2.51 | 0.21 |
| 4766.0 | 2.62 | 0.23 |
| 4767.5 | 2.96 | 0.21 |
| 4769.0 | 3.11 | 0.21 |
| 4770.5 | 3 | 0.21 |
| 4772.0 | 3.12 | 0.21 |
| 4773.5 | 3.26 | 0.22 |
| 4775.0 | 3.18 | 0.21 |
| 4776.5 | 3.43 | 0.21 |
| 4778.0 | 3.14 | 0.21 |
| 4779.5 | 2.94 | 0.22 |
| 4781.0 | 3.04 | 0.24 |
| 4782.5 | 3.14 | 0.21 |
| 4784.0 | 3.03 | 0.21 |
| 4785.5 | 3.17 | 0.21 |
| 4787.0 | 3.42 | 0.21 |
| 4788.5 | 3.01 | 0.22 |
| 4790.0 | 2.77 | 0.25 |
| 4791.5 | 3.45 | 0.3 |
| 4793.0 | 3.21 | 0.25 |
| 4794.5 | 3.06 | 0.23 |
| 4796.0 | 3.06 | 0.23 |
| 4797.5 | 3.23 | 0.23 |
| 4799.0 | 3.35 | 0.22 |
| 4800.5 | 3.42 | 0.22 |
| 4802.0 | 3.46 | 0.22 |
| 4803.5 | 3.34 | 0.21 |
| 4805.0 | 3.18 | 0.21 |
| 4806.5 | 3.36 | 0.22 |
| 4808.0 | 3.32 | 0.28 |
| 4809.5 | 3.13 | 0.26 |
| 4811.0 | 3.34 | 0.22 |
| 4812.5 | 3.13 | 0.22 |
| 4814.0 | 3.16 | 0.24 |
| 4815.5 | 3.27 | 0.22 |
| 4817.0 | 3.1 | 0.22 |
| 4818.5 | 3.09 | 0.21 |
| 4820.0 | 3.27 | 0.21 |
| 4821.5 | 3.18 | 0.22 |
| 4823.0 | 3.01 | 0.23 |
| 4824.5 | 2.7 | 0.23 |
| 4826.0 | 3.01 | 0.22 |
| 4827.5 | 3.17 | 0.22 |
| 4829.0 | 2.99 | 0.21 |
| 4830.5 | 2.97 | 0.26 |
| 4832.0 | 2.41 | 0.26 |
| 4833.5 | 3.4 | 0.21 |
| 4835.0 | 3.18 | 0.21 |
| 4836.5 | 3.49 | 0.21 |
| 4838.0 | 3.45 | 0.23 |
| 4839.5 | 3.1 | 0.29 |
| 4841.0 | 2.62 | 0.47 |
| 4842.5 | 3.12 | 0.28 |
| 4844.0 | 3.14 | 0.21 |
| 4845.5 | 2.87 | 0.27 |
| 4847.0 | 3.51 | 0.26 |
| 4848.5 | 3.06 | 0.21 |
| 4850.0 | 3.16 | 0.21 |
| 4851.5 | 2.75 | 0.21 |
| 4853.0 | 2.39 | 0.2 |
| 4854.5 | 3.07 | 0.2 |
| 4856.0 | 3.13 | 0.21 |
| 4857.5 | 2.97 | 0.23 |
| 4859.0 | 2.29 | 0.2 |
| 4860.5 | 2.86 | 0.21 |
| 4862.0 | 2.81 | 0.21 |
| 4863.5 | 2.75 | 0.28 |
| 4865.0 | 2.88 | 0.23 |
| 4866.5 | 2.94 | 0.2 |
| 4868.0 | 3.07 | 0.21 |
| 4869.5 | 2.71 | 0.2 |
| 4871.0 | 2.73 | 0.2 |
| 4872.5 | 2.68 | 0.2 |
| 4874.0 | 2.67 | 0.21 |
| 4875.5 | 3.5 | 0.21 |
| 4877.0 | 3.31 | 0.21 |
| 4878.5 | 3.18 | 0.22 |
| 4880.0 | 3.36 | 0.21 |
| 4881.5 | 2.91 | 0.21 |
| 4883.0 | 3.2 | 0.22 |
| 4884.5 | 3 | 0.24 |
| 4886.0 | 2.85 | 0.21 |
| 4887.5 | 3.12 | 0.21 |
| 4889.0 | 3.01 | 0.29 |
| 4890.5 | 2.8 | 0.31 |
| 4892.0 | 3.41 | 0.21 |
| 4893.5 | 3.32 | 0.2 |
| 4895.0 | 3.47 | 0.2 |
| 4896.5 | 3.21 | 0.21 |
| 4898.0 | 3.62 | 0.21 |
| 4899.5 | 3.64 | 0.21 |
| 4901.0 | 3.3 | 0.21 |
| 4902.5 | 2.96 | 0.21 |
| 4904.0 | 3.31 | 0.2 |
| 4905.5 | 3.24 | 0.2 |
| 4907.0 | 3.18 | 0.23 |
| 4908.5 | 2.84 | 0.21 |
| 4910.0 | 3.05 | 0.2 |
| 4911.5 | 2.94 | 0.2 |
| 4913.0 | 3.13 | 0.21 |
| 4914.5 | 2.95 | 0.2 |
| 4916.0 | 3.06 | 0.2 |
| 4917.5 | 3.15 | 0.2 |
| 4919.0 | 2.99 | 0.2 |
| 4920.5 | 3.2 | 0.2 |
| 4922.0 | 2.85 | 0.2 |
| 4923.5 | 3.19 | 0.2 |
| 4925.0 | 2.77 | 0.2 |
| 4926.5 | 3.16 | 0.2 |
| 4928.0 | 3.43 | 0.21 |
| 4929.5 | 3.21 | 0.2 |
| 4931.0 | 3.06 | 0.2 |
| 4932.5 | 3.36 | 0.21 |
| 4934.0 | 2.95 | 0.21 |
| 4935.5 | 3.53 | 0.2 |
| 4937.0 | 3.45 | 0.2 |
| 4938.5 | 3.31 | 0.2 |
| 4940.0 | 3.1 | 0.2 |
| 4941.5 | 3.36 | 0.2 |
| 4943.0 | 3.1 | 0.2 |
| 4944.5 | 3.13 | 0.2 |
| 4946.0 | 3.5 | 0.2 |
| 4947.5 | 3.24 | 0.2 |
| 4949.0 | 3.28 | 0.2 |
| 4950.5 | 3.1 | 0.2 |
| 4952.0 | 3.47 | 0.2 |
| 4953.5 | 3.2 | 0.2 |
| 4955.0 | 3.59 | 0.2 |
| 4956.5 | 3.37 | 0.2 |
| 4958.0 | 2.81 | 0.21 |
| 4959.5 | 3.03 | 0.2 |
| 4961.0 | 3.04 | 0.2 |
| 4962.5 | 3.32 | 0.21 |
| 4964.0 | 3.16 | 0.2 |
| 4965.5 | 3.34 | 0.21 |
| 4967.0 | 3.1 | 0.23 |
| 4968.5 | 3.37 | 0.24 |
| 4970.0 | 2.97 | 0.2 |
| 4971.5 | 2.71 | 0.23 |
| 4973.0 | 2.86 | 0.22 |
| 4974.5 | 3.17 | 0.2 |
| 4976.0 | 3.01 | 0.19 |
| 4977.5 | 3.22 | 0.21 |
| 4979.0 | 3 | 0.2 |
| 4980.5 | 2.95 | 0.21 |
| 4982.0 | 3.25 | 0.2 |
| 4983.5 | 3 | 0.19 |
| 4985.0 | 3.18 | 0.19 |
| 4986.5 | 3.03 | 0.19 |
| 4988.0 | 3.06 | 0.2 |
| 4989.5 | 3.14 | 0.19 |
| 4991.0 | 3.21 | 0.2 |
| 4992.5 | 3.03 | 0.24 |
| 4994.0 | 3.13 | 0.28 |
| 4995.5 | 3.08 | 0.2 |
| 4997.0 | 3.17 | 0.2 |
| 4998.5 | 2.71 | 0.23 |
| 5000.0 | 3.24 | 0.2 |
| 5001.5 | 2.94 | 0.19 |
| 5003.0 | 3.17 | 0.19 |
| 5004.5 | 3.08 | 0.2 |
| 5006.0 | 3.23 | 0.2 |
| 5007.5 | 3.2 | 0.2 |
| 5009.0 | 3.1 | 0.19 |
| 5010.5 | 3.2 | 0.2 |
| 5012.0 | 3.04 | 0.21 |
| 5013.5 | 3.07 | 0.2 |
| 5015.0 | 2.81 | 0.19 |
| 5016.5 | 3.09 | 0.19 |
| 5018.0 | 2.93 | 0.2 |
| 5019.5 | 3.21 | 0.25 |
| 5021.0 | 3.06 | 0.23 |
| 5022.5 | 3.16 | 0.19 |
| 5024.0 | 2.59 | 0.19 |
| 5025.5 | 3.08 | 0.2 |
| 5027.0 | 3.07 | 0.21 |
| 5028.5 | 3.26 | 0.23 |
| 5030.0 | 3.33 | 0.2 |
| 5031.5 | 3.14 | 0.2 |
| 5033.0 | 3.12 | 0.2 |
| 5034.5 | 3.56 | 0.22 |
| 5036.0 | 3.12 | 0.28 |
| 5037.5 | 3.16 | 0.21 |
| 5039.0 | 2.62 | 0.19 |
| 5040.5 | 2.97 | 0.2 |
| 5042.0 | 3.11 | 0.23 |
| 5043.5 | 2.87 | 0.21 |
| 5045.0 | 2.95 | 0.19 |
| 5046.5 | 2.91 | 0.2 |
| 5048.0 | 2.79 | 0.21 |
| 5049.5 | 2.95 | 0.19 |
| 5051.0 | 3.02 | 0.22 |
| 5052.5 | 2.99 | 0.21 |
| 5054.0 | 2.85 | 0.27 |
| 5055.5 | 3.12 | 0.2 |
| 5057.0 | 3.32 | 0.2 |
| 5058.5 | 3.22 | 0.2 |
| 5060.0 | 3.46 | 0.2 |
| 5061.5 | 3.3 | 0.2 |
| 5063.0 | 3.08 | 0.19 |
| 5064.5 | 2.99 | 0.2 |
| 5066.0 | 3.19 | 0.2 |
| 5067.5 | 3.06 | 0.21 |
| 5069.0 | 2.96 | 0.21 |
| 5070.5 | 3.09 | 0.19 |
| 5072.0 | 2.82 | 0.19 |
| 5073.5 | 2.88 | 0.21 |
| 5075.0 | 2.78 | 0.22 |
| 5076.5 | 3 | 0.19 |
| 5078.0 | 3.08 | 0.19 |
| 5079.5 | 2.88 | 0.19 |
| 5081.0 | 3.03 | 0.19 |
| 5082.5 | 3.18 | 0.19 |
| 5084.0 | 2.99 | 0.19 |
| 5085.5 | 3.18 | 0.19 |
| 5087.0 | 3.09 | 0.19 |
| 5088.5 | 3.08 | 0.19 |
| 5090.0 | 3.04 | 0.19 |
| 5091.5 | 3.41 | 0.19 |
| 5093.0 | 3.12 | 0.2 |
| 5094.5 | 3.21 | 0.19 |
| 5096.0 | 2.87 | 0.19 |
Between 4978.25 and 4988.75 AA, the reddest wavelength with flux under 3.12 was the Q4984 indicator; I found 4988.0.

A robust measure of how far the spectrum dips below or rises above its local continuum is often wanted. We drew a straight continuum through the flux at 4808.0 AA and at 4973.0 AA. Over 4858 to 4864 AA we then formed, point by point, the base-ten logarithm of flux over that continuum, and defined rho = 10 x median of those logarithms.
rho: -0.6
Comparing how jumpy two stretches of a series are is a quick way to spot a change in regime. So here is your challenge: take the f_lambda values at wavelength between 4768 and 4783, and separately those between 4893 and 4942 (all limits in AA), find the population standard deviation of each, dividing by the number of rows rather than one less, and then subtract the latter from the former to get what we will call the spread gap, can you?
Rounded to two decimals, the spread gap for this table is -0.09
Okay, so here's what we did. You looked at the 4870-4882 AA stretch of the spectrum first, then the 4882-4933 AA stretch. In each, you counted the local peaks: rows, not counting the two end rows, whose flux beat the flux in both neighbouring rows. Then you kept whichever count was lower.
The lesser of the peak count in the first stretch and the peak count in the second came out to 2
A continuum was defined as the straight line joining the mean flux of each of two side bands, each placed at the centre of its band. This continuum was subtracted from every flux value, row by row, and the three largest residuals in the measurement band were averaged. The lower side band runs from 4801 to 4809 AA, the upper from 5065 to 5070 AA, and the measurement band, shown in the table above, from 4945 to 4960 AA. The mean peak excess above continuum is 0.3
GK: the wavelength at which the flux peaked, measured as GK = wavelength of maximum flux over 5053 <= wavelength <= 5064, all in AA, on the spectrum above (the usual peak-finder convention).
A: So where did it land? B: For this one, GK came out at 5060.0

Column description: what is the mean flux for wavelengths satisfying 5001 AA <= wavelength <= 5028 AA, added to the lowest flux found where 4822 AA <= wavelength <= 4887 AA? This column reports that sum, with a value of 5.35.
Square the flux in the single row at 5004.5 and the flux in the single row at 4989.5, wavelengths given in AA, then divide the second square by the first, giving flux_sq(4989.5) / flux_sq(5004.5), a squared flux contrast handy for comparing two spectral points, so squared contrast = 1.04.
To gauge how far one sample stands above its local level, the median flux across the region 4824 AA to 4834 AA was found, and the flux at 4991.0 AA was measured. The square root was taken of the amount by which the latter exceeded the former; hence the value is 0.47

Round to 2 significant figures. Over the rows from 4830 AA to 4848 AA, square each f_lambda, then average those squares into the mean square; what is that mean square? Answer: 9.8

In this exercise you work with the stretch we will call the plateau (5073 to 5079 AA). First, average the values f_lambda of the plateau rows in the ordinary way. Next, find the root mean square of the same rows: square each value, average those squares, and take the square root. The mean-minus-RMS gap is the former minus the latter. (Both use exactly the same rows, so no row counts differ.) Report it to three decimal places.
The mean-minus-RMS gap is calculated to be -0.002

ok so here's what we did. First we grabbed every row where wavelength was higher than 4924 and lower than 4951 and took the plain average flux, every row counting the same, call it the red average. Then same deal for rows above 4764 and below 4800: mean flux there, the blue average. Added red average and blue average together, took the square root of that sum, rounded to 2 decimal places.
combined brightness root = 2.51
